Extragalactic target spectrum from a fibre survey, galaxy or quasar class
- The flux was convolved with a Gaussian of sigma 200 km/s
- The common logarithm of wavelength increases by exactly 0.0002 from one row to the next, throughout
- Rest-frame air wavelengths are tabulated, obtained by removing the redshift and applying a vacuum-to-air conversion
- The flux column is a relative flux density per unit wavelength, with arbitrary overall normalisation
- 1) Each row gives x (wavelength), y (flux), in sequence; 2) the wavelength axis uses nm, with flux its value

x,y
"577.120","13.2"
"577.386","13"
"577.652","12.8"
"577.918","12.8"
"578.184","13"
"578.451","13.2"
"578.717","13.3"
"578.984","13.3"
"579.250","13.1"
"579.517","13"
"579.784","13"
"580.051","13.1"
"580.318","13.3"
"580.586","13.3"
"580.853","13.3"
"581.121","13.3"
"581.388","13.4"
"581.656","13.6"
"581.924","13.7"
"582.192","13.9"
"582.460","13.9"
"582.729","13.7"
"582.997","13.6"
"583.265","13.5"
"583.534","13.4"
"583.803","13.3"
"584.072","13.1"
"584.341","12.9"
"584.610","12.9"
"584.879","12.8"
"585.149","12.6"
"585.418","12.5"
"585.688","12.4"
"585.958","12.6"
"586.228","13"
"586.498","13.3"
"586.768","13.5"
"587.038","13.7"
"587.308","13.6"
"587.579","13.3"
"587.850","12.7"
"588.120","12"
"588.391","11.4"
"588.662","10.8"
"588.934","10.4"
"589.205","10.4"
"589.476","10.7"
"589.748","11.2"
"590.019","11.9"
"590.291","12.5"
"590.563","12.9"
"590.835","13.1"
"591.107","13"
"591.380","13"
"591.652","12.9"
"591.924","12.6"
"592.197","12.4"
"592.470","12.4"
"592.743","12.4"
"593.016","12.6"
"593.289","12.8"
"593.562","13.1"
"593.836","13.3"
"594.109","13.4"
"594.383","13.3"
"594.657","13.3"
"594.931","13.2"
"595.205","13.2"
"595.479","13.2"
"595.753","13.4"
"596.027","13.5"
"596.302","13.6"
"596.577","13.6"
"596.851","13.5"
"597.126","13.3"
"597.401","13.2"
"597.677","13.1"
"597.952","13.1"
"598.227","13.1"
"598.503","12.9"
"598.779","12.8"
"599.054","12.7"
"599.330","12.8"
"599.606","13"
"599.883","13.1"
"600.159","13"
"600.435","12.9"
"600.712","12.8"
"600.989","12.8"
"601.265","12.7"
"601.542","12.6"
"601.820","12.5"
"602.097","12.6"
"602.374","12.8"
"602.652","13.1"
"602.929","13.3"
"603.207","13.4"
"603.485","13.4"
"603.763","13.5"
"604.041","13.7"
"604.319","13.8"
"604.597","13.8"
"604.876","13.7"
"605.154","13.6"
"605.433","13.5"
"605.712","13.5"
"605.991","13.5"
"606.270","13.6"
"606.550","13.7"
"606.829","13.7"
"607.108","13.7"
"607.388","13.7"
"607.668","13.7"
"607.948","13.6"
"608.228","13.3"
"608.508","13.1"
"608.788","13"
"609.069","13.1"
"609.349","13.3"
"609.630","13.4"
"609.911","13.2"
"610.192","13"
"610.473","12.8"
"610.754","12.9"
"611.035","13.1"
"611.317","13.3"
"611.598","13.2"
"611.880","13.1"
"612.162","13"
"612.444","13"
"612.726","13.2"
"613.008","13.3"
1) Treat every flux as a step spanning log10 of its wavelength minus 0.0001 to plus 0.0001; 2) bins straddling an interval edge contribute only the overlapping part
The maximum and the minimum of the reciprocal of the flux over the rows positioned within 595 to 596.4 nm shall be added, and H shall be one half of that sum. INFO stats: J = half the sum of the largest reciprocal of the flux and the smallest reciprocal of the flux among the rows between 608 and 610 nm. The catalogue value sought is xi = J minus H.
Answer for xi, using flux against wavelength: 0.0011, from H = 0.075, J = 0.0758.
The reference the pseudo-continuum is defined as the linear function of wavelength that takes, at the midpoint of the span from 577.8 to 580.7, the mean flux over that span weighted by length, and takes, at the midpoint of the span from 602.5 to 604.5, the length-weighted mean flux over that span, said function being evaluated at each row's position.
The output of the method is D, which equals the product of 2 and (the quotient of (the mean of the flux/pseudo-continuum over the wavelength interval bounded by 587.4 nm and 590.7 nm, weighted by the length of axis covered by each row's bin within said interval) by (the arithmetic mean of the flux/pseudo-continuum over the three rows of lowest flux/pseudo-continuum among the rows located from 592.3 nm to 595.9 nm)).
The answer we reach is 1.89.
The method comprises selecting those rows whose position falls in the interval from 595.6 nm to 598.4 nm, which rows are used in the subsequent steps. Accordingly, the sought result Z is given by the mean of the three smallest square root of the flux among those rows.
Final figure 3.62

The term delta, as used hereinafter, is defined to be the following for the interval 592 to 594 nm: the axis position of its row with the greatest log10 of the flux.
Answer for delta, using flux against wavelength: 593.836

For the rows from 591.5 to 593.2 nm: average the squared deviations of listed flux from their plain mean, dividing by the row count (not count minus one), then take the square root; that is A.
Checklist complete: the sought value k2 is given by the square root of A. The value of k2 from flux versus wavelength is 0.42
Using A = 0.18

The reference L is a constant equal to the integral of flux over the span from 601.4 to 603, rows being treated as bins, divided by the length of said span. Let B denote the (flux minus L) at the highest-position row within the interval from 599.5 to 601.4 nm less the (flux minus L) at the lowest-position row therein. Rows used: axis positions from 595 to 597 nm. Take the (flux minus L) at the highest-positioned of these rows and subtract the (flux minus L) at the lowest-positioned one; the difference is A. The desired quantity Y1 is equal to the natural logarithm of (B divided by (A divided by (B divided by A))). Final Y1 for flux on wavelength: 0.0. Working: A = 0.3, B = -0.3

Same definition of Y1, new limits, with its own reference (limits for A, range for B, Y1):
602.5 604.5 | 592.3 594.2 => 0.7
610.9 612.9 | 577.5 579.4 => 2.2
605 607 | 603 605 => 2.2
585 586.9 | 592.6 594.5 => 0.0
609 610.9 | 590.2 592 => -1.4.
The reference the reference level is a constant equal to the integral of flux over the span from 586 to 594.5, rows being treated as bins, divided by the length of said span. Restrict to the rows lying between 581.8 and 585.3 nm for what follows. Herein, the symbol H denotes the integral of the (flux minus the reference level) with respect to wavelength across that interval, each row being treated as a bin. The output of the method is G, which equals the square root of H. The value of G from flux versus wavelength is 1.70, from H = 2.9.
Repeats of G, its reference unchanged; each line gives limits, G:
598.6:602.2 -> 1.03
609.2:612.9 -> 1.51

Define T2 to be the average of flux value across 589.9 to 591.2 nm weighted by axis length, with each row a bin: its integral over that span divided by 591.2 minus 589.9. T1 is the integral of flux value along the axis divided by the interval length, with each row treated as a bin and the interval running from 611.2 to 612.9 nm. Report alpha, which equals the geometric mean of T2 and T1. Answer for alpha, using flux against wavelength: 12.9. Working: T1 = 13.1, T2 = 12.7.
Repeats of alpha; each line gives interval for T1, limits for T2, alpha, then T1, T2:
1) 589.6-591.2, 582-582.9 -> 13.1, 12.4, 13.8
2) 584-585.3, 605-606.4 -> 13.2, 12.8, 13.5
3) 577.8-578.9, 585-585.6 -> 12.8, 13.1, 12.5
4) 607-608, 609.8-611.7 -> 13.4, 13.7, 13.1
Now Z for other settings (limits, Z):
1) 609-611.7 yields 3.59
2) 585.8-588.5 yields 3.46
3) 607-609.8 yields 3.61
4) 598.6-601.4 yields 3.57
